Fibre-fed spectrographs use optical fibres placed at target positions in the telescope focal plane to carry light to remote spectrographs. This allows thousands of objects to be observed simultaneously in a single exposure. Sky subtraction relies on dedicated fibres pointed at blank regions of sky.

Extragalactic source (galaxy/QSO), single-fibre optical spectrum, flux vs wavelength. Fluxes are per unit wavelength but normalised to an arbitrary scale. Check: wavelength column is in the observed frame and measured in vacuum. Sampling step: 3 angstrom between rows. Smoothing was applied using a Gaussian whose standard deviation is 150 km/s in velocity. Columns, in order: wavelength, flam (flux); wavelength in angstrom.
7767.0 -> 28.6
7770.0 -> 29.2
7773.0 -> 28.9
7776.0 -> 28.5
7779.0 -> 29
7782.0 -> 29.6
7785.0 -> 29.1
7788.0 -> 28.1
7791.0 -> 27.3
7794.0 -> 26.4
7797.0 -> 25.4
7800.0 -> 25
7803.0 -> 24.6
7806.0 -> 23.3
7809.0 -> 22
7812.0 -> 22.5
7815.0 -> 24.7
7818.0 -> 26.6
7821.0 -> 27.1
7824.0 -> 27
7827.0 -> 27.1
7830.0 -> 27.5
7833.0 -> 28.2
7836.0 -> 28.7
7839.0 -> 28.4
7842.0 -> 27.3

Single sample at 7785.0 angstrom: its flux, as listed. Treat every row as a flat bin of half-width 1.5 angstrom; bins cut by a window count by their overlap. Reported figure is 29.1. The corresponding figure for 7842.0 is 27.3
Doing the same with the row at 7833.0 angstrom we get 28.2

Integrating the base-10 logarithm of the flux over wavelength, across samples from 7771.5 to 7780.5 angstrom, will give 13.1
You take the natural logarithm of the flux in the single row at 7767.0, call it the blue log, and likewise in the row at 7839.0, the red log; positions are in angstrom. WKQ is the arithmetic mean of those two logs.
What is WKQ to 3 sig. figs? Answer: 3.35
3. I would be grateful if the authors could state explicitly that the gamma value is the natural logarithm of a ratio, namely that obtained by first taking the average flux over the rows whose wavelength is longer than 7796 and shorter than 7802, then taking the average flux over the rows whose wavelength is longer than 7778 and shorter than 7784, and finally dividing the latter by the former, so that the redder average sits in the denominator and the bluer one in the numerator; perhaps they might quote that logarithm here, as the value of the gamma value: 0.15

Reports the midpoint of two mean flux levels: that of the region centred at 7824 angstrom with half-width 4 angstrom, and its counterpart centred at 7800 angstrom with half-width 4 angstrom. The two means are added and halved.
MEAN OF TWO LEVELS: 26.0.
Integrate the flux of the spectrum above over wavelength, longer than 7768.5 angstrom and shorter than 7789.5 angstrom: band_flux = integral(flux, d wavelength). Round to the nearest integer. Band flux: 607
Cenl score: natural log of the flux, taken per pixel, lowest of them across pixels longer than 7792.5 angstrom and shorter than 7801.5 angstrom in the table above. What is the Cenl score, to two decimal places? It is 3.22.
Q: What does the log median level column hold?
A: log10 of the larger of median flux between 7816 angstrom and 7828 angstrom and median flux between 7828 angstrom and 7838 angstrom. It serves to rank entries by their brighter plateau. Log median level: 1.45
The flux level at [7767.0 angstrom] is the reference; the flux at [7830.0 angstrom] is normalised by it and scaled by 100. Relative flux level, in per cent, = 96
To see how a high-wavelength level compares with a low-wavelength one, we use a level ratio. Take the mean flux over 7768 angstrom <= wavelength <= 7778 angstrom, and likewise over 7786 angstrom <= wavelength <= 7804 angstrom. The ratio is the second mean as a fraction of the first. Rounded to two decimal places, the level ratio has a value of 0.91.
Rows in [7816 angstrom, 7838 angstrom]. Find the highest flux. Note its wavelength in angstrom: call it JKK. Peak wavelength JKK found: 7836.0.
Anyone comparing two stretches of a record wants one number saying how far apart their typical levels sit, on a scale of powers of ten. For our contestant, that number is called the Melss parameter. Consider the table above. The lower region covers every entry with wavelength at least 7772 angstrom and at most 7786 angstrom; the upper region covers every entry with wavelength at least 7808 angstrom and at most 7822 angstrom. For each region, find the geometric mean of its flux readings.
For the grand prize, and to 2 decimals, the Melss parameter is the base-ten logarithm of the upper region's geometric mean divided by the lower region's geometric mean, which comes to -0.07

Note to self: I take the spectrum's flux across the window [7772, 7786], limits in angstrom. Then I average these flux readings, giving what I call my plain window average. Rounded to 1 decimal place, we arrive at 29.0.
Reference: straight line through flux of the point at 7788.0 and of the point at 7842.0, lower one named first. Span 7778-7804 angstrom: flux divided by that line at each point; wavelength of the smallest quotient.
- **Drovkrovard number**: 7803.0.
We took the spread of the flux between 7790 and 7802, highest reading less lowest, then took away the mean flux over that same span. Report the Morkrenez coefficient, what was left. -24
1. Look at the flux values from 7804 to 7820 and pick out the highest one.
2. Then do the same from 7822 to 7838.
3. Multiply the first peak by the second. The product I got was 763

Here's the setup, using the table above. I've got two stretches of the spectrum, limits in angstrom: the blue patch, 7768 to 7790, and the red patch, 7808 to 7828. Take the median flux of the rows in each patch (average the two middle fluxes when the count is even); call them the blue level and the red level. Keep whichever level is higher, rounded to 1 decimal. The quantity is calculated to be 29.0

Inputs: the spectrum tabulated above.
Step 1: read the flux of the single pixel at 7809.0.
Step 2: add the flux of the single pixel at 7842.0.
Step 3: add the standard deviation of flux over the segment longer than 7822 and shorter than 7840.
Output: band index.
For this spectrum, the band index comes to 50.0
